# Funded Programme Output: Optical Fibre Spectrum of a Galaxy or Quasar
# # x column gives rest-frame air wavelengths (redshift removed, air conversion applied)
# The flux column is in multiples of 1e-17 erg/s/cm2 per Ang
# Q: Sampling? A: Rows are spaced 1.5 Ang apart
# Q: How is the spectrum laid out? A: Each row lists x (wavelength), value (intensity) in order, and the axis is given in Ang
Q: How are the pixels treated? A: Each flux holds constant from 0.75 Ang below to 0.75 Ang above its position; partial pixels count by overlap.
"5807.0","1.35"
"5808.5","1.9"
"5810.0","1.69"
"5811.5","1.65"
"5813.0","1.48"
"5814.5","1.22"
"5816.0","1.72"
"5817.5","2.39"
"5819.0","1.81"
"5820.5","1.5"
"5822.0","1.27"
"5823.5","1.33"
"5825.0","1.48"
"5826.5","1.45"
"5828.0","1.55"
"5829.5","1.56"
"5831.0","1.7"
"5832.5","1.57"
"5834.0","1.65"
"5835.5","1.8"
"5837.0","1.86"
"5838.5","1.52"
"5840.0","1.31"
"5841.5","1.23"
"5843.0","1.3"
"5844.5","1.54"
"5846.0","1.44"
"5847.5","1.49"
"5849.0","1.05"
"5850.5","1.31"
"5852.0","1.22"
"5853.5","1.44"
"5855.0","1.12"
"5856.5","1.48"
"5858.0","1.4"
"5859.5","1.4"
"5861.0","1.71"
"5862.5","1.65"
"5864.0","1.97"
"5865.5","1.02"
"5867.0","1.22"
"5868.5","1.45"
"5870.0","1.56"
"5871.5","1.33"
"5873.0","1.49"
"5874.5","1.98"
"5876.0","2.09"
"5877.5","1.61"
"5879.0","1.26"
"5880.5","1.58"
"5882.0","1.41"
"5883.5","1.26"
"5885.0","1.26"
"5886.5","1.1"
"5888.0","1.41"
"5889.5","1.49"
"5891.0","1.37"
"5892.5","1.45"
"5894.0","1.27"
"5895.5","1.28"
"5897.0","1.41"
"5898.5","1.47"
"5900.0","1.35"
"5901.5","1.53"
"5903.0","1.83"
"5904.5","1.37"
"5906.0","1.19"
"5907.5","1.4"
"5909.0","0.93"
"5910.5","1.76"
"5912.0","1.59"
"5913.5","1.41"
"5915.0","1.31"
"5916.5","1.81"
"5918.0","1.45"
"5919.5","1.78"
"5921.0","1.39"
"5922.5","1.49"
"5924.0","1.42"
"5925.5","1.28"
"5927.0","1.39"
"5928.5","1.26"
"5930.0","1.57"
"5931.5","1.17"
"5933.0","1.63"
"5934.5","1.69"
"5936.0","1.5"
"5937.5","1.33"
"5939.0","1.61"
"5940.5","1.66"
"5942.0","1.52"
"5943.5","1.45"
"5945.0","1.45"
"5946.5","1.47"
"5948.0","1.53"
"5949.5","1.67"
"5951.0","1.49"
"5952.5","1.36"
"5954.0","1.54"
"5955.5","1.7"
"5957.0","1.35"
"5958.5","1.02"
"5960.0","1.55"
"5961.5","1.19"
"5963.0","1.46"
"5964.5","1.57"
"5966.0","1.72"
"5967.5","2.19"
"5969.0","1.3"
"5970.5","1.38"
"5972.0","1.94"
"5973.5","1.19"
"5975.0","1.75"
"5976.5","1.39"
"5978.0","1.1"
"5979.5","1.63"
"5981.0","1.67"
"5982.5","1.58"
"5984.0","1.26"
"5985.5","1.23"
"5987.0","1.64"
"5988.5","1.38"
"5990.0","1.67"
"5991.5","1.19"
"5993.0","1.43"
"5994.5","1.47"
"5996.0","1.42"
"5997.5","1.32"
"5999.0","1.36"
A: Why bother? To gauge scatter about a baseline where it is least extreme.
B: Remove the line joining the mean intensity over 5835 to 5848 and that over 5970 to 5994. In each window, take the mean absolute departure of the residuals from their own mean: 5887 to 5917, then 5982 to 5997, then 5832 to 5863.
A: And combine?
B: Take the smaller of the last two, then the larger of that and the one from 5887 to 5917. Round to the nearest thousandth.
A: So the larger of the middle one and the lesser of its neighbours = 0.148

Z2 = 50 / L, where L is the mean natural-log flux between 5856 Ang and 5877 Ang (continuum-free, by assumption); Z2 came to 118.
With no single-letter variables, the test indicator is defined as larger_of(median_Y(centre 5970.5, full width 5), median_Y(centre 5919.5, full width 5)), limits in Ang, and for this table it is 1.45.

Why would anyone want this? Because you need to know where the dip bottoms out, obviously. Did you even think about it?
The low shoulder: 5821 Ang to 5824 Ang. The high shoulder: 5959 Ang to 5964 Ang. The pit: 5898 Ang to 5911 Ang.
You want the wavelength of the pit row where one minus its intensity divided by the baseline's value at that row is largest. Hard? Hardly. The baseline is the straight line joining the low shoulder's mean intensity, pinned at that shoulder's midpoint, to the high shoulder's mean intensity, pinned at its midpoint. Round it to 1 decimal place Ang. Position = 5909.0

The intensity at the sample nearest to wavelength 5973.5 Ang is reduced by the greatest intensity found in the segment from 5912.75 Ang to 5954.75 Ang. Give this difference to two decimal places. -0.62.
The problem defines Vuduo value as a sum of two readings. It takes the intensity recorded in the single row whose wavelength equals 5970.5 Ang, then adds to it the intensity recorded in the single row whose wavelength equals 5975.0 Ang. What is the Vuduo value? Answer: 3.13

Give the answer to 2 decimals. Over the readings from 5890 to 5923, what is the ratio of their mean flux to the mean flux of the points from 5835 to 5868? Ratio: 1.01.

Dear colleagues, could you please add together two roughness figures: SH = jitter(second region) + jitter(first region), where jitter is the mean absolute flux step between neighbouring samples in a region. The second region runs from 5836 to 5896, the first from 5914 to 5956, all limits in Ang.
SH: 0.41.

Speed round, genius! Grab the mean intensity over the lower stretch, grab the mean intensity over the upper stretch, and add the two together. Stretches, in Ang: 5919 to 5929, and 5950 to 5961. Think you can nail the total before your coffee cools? 2.86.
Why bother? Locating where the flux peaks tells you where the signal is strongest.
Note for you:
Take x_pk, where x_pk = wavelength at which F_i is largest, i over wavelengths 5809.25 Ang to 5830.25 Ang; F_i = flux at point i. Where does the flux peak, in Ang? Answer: 5817.5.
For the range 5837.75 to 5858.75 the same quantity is 5844.5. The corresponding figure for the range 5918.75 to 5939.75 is 5919.5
